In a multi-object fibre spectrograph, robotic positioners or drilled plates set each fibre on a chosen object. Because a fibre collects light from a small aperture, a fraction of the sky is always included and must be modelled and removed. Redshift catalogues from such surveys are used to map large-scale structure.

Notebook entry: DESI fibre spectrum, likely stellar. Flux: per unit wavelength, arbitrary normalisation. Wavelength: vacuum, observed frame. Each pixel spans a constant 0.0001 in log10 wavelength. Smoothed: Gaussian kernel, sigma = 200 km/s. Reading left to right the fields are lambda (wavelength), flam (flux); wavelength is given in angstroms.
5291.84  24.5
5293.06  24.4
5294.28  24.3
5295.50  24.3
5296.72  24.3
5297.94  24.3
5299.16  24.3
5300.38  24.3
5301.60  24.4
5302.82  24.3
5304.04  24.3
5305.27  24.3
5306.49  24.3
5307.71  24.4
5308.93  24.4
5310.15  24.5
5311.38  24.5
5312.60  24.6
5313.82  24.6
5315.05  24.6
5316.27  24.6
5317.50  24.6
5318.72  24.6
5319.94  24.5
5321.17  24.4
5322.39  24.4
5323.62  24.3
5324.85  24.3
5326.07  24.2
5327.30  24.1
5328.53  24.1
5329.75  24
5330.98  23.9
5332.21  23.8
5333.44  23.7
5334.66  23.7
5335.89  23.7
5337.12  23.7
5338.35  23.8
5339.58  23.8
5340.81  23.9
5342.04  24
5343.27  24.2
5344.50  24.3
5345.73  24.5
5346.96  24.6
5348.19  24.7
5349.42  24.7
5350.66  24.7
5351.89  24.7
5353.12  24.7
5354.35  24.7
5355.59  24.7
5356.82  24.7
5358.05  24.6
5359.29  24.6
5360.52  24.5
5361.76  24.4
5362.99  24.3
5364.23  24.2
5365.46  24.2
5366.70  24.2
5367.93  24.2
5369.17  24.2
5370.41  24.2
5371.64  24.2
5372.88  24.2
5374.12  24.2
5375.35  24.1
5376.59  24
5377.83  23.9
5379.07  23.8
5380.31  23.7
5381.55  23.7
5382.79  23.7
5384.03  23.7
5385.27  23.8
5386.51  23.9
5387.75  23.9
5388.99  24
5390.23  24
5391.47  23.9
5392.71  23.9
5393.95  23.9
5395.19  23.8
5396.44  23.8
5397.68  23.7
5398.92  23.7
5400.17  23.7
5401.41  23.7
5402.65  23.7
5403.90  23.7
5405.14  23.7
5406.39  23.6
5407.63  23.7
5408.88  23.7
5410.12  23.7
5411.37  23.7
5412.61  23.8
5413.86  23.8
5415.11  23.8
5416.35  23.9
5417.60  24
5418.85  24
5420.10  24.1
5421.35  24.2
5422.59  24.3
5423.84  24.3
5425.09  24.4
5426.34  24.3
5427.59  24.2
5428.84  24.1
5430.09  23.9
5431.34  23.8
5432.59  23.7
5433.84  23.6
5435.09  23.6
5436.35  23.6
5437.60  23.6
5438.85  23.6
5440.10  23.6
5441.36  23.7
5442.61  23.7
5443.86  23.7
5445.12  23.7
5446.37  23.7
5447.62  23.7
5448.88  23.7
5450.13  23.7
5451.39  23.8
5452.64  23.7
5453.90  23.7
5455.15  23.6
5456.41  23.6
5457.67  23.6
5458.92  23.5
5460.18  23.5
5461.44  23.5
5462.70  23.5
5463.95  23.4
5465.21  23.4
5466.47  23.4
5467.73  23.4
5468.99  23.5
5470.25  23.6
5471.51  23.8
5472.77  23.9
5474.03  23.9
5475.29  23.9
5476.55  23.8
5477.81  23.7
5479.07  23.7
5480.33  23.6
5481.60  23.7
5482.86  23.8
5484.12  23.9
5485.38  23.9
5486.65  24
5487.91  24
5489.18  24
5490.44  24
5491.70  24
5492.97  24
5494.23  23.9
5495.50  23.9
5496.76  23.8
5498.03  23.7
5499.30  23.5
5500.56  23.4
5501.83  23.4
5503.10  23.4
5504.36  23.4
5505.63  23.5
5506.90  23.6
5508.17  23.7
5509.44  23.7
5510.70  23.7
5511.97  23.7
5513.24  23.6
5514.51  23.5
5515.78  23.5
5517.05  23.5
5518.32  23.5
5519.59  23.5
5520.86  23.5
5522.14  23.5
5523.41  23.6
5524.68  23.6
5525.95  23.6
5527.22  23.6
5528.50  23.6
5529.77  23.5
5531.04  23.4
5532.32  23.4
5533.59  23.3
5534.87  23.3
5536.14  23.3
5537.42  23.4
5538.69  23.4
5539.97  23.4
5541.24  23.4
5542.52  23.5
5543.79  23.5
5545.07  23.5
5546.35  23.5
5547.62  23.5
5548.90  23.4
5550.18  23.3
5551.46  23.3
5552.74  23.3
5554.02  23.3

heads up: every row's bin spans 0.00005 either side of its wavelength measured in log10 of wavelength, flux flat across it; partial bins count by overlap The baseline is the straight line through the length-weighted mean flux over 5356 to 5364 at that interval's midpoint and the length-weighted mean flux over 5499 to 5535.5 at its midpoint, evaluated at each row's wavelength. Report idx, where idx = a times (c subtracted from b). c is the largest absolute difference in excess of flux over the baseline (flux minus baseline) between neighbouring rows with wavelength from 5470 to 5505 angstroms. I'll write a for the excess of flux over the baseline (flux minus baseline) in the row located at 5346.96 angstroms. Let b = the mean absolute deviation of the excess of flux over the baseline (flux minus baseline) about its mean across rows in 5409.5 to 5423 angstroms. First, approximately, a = 0.0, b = 0.188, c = 0.208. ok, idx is 0.000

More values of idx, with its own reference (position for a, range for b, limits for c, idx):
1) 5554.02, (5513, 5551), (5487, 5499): 0.000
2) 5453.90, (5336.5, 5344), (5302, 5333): -0.008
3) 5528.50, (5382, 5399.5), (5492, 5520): -0.016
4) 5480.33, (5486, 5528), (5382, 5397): -0.004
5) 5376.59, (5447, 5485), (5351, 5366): -0.028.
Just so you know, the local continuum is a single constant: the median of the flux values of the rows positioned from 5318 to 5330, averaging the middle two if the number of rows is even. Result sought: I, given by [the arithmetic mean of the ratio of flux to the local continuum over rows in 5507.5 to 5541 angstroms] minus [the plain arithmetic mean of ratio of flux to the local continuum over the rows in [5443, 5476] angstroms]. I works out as -0.005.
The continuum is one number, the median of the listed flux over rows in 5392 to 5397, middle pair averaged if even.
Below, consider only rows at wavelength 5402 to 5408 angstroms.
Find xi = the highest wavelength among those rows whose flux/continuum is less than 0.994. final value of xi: 5407.63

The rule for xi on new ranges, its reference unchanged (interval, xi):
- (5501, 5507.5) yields 5506.90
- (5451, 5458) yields 5457.67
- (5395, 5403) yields 5402.65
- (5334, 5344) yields 5337.12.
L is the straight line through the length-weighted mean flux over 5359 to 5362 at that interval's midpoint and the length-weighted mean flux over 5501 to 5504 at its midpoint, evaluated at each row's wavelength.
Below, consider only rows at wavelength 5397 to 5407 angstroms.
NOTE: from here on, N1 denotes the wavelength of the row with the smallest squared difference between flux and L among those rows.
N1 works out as 5405.14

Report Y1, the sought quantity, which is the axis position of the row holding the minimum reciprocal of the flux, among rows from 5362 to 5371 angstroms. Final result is 5362.99 angstroms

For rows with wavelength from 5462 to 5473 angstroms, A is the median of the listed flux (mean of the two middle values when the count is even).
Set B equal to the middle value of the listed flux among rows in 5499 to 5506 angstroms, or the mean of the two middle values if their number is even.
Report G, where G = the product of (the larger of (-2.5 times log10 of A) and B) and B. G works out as 548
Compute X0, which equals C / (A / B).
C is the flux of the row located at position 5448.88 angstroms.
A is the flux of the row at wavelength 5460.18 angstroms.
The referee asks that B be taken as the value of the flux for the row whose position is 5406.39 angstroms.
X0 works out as 23.8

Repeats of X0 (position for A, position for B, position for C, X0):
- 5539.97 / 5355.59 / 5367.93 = 25.5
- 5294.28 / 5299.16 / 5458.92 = 23.5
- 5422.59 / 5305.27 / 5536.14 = 23.3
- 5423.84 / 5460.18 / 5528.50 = 22.8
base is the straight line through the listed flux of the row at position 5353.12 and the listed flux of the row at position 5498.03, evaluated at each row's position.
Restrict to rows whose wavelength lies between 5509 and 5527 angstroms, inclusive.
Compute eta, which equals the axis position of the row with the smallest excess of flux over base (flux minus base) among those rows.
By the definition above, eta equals 5514.51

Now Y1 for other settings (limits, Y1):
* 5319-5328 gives 5319.94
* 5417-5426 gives 5425.09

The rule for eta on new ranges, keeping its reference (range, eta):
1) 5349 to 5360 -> 5358.05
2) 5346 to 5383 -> 5380.31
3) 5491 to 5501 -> 5500.56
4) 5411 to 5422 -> 5411.37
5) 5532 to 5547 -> 5533.59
